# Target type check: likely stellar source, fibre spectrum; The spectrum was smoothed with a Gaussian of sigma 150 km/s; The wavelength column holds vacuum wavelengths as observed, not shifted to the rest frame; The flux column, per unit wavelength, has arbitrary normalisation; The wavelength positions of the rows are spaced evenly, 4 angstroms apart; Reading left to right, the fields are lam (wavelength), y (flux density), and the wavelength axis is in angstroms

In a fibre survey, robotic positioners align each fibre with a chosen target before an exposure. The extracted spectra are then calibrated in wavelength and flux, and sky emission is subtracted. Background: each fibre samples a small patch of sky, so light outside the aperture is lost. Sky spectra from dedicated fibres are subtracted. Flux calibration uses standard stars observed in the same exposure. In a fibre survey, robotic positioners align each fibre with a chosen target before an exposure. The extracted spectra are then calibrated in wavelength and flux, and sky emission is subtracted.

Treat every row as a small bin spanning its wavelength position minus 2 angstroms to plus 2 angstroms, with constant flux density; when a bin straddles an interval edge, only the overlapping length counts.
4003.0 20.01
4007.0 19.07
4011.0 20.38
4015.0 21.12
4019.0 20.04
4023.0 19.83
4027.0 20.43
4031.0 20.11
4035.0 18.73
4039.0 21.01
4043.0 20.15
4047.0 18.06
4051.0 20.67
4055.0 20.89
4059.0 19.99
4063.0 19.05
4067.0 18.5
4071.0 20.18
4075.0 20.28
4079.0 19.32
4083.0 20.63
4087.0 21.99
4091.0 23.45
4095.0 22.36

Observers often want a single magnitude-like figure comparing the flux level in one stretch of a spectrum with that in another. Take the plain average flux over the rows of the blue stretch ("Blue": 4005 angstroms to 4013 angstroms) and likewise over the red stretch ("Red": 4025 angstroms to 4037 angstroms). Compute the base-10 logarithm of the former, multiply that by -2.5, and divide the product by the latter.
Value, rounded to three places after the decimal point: -0.164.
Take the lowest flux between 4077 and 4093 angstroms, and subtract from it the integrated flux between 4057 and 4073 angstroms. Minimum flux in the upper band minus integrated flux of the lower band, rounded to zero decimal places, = -292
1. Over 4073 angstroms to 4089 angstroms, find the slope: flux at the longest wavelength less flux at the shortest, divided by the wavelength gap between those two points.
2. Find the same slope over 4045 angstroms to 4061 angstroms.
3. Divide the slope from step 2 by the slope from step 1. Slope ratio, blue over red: 1.1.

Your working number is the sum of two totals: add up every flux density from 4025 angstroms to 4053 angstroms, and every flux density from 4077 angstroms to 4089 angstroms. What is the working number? 201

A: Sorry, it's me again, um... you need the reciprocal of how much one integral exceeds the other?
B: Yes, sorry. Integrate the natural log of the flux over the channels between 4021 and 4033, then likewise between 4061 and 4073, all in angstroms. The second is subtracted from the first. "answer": 1.8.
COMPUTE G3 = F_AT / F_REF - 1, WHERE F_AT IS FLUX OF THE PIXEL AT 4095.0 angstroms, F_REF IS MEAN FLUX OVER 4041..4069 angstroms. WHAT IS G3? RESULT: 0.14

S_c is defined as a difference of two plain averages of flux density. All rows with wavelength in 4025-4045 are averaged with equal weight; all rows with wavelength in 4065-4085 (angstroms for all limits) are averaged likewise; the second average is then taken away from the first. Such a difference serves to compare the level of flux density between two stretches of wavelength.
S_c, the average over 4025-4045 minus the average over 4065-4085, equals 0.30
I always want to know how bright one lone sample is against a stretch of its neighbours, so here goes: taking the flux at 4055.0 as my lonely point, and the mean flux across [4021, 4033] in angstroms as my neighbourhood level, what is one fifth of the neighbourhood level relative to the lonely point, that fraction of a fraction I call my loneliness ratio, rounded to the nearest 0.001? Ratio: 0.193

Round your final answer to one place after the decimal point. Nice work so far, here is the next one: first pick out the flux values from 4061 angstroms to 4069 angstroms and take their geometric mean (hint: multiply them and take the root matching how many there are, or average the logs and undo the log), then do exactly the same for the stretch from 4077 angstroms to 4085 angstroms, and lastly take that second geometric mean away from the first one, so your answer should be -1.2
